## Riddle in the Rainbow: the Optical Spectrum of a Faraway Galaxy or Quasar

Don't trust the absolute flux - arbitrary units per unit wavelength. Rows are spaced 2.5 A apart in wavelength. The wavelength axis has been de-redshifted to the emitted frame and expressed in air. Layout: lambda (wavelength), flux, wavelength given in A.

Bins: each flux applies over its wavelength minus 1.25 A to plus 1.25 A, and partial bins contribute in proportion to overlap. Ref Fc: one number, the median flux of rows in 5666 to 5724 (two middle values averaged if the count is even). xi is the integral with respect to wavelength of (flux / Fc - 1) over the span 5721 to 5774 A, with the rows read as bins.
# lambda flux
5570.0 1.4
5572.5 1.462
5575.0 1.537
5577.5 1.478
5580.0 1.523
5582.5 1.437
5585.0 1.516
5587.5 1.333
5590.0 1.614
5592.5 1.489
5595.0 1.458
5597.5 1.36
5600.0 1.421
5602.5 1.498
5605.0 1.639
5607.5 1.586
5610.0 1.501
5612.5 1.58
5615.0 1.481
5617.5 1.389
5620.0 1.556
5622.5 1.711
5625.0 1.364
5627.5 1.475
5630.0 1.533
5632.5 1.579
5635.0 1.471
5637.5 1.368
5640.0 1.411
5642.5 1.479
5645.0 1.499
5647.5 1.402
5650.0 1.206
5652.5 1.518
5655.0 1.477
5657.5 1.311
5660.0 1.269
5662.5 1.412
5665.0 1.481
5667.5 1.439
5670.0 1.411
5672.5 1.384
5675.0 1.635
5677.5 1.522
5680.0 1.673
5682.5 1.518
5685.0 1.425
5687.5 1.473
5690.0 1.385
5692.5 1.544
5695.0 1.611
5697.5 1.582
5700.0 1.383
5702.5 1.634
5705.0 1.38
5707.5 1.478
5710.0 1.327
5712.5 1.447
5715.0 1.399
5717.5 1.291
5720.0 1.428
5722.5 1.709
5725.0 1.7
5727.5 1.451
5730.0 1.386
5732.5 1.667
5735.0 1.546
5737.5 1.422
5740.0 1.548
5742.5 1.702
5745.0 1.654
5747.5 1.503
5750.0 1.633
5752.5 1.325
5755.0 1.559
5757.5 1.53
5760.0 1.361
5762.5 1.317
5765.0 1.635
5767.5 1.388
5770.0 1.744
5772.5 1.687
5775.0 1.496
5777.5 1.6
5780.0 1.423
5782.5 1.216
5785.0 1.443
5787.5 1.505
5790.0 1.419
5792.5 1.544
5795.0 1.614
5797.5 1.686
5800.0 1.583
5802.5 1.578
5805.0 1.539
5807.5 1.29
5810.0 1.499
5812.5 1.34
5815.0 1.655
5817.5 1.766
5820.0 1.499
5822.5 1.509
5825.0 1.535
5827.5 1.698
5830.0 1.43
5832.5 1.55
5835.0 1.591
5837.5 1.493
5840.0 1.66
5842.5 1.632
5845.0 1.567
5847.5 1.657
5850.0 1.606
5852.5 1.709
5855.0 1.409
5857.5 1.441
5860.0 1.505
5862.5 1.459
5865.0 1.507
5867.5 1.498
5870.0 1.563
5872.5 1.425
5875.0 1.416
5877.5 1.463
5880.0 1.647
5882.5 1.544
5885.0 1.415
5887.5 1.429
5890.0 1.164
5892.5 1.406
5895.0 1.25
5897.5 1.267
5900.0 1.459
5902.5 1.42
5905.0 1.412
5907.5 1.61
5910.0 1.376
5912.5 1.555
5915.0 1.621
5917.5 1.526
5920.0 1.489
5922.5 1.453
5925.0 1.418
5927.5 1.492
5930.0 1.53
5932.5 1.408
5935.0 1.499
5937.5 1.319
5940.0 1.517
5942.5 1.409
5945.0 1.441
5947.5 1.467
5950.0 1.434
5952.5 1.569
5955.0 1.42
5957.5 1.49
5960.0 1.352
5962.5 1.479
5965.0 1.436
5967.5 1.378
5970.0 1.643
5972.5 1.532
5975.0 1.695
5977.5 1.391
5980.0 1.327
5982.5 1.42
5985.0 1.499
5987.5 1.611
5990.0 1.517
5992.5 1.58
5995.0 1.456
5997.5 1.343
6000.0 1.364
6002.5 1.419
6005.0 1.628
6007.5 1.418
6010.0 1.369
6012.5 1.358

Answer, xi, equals 4 A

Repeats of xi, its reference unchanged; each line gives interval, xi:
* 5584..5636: 2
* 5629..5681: 0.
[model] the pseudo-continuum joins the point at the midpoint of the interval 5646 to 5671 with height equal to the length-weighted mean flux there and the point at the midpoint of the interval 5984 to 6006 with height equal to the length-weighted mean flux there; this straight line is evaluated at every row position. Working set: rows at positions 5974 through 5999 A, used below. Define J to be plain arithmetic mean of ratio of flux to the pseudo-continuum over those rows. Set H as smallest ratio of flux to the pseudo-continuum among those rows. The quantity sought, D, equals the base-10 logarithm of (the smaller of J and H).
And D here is -0.049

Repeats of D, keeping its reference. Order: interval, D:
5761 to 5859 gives -0.070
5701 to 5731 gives -0.038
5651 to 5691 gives -0.041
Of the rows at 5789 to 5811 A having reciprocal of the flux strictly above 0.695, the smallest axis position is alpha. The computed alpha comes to 5790.0 A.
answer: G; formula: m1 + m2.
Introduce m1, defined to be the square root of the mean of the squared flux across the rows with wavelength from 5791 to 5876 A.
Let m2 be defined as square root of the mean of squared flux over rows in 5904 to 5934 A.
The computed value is 3.04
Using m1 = 1.55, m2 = 1.493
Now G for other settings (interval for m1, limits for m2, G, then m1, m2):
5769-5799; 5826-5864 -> 3.10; 1.54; 1.563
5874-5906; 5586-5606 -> 2.89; 1.41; 1.480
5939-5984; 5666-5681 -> 2.98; 1.47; 1.515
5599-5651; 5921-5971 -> 2.95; 1.49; 1.460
